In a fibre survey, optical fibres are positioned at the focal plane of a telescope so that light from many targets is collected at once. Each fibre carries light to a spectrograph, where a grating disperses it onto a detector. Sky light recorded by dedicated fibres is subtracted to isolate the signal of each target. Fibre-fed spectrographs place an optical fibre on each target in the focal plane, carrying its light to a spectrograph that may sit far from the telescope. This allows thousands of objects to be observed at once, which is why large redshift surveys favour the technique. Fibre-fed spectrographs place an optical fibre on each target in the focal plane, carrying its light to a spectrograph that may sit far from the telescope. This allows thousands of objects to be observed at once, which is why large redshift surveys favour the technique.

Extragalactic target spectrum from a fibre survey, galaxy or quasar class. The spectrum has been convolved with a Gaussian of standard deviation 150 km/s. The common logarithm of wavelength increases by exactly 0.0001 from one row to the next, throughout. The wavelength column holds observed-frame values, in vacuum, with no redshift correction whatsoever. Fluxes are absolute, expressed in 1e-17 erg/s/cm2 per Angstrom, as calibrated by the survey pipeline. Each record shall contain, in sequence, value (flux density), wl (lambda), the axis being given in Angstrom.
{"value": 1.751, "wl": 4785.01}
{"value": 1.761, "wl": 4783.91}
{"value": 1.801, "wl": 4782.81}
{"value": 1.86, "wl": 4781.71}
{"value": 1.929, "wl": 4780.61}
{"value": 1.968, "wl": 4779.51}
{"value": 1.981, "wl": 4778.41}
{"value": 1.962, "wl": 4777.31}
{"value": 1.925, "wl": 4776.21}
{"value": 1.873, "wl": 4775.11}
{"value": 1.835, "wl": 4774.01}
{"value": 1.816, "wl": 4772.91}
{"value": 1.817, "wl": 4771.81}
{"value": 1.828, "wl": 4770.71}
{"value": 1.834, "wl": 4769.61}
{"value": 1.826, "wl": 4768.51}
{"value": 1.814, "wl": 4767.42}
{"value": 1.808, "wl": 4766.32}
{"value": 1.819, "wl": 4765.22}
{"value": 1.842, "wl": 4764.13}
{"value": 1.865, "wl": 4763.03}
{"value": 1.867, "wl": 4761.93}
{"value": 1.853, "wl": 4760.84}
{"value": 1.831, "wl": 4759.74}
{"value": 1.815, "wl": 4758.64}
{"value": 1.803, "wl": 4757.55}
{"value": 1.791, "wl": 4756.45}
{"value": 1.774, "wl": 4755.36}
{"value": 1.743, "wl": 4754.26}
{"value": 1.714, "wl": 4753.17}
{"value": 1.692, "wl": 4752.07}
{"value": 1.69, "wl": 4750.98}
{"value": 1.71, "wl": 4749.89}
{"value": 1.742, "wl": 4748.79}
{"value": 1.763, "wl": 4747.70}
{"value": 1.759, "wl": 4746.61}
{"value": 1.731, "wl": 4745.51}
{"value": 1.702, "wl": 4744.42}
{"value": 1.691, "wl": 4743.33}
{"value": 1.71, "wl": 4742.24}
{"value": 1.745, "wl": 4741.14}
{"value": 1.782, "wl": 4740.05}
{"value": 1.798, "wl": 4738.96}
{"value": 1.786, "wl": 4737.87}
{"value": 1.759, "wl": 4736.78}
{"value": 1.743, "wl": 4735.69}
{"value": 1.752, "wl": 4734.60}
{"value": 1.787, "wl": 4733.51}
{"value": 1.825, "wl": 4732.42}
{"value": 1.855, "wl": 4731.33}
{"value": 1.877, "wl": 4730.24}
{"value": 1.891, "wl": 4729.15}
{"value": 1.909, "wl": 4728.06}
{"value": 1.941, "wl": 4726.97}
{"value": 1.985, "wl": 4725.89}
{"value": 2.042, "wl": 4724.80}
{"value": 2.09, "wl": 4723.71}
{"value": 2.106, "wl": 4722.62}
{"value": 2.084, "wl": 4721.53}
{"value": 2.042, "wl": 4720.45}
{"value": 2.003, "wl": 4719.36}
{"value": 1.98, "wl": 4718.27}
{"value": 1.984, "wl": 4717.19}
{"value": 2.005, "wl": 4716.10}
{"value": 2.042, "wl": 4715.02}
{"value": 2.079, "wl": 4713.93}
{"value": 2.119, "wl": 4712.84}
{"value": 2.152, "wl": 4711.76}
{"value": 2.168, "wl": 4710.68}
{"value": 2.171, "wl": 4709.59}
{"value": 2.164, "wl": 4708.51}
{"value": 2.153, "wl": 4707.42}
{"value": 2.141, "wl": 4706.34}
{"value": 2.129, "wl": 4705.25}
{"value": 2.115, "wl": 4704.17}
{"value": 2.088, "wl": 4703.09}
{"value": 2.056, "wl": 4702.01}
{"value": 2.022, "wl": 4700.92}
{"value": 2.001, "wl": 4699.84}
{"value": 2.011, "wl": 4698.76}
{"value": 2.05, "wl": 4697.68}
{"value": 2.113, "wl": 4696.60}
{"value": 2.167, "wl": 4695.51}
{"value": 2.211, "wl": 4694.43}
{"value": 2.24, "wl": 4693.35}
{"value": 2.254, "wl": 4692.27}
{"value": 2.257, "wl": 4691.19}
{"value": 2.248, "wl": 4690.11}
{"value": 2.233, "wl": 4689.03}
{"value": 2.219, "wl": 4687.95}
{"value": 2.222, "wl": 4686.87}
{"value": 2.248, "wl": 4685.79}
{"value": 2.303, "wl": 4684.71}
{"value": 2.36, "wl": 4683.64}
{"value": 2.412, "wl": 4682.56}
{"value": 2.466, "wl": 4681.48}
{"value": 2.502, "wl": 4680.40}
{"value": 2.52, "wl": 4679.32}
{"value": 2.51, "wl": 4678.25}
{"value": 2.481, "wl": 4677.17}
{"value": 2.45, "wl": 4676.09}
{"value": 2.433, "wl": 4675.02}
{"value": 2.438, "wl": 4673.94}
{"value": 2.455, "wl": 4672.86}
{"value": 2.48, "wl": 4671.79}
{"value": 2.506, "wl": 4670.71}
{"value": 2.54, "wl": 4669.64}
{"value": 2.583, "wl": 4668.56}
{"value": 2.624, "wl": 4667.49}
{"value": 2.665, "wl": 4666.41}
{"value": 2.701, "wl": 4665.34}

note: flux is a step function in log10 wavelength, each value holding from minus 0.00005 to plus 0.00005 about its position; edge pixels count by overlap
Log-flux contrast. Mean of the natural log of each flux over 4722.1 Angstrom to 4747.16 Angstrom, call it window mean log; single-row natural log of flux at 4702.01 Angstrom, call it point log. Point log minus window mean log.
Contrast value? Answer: 0.11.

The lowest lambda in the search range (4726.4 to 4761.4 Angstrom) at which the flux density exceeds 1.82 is 4726.97 Angstrom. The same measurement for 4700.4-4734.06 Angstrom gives 4700.92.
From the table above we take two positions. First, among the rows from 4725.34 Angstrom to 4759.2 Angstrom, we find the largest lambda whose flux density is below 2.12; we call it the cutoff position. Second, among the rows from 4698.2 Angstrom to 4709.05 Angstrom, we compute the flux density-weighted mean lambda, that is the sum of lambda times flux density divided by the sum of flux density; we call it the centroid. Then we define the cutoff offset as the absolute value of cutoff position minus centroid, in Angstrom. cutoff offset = 54.9 Angstrom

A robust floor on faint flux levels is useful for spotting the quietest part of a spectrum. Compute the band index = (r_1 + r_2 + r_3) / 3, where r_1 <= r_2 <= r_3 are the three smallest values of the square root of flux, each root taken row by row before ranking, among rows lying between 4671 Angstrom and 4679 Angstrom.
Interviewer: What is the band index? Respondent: 1.56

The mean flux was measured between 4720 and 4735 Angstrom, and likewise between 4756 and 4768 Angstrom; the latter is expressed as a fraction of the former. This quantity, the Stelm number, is 0.94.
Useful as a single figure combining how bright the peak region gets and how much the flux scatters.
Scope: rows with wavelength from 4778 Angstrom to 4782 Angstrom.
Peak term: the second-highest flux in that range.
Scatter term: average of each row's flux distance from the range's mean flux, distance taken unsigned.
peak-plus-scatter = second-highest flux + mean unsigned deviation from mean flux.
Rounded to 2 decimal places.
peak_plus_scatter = 2.01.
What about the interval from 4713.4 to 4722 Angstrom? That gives 2.11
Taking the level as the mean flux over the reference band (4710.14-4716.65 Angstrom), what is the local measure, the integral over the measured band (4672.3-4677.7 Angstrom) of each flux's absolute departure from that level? 1.9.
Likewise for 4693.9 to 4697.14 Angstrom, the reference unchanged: 0.2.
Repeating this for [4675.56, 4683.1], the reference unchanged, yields 2.9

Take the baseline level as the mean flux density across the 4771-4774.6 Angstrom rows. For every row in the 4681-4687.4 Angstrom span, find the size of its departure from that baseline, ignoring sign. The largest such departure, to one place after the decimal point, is 0.6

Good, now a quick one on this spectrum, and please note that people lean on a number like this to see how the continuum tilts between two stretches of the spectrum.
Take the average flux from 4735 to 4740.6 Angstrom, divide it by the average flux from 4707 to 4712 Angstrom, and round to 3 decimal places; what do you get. 0.821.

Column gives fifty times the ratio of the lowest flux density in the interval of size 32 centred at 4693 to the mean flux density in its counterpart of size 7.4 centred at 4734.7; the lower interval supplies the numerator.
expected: 56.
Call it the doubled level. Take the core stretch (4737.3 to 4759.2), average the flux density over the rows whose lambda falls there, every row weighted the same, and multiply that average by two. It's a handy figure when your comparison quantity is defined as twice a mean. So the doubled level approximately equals 3.49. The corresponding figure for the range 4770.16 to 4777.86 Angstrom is 3.73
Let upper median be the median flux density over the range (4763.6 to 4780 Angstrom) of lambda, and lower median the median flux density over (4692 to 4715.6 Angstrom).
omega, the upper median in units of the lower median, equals 0.86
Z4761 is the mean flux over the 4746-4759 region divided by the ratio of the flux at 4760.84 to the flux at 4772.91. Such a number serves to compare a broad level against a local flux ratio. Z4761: 1.71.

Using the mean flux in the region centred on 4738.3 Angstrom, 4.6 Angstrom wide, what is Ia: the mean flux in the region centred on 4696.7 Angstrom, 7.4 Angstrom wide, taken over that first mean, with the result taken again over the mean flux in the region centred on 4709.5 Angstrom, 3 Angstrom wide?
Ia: 0.547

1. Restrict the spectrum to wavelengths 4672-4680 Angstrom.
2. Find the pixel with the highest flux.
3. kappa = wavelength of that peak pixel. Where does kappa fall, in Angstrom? 4679.32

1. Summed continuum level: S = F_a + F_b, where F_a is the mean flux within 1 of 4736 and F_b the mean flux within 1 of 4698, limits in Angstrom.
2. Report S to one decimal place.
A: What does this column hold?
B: 3.8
